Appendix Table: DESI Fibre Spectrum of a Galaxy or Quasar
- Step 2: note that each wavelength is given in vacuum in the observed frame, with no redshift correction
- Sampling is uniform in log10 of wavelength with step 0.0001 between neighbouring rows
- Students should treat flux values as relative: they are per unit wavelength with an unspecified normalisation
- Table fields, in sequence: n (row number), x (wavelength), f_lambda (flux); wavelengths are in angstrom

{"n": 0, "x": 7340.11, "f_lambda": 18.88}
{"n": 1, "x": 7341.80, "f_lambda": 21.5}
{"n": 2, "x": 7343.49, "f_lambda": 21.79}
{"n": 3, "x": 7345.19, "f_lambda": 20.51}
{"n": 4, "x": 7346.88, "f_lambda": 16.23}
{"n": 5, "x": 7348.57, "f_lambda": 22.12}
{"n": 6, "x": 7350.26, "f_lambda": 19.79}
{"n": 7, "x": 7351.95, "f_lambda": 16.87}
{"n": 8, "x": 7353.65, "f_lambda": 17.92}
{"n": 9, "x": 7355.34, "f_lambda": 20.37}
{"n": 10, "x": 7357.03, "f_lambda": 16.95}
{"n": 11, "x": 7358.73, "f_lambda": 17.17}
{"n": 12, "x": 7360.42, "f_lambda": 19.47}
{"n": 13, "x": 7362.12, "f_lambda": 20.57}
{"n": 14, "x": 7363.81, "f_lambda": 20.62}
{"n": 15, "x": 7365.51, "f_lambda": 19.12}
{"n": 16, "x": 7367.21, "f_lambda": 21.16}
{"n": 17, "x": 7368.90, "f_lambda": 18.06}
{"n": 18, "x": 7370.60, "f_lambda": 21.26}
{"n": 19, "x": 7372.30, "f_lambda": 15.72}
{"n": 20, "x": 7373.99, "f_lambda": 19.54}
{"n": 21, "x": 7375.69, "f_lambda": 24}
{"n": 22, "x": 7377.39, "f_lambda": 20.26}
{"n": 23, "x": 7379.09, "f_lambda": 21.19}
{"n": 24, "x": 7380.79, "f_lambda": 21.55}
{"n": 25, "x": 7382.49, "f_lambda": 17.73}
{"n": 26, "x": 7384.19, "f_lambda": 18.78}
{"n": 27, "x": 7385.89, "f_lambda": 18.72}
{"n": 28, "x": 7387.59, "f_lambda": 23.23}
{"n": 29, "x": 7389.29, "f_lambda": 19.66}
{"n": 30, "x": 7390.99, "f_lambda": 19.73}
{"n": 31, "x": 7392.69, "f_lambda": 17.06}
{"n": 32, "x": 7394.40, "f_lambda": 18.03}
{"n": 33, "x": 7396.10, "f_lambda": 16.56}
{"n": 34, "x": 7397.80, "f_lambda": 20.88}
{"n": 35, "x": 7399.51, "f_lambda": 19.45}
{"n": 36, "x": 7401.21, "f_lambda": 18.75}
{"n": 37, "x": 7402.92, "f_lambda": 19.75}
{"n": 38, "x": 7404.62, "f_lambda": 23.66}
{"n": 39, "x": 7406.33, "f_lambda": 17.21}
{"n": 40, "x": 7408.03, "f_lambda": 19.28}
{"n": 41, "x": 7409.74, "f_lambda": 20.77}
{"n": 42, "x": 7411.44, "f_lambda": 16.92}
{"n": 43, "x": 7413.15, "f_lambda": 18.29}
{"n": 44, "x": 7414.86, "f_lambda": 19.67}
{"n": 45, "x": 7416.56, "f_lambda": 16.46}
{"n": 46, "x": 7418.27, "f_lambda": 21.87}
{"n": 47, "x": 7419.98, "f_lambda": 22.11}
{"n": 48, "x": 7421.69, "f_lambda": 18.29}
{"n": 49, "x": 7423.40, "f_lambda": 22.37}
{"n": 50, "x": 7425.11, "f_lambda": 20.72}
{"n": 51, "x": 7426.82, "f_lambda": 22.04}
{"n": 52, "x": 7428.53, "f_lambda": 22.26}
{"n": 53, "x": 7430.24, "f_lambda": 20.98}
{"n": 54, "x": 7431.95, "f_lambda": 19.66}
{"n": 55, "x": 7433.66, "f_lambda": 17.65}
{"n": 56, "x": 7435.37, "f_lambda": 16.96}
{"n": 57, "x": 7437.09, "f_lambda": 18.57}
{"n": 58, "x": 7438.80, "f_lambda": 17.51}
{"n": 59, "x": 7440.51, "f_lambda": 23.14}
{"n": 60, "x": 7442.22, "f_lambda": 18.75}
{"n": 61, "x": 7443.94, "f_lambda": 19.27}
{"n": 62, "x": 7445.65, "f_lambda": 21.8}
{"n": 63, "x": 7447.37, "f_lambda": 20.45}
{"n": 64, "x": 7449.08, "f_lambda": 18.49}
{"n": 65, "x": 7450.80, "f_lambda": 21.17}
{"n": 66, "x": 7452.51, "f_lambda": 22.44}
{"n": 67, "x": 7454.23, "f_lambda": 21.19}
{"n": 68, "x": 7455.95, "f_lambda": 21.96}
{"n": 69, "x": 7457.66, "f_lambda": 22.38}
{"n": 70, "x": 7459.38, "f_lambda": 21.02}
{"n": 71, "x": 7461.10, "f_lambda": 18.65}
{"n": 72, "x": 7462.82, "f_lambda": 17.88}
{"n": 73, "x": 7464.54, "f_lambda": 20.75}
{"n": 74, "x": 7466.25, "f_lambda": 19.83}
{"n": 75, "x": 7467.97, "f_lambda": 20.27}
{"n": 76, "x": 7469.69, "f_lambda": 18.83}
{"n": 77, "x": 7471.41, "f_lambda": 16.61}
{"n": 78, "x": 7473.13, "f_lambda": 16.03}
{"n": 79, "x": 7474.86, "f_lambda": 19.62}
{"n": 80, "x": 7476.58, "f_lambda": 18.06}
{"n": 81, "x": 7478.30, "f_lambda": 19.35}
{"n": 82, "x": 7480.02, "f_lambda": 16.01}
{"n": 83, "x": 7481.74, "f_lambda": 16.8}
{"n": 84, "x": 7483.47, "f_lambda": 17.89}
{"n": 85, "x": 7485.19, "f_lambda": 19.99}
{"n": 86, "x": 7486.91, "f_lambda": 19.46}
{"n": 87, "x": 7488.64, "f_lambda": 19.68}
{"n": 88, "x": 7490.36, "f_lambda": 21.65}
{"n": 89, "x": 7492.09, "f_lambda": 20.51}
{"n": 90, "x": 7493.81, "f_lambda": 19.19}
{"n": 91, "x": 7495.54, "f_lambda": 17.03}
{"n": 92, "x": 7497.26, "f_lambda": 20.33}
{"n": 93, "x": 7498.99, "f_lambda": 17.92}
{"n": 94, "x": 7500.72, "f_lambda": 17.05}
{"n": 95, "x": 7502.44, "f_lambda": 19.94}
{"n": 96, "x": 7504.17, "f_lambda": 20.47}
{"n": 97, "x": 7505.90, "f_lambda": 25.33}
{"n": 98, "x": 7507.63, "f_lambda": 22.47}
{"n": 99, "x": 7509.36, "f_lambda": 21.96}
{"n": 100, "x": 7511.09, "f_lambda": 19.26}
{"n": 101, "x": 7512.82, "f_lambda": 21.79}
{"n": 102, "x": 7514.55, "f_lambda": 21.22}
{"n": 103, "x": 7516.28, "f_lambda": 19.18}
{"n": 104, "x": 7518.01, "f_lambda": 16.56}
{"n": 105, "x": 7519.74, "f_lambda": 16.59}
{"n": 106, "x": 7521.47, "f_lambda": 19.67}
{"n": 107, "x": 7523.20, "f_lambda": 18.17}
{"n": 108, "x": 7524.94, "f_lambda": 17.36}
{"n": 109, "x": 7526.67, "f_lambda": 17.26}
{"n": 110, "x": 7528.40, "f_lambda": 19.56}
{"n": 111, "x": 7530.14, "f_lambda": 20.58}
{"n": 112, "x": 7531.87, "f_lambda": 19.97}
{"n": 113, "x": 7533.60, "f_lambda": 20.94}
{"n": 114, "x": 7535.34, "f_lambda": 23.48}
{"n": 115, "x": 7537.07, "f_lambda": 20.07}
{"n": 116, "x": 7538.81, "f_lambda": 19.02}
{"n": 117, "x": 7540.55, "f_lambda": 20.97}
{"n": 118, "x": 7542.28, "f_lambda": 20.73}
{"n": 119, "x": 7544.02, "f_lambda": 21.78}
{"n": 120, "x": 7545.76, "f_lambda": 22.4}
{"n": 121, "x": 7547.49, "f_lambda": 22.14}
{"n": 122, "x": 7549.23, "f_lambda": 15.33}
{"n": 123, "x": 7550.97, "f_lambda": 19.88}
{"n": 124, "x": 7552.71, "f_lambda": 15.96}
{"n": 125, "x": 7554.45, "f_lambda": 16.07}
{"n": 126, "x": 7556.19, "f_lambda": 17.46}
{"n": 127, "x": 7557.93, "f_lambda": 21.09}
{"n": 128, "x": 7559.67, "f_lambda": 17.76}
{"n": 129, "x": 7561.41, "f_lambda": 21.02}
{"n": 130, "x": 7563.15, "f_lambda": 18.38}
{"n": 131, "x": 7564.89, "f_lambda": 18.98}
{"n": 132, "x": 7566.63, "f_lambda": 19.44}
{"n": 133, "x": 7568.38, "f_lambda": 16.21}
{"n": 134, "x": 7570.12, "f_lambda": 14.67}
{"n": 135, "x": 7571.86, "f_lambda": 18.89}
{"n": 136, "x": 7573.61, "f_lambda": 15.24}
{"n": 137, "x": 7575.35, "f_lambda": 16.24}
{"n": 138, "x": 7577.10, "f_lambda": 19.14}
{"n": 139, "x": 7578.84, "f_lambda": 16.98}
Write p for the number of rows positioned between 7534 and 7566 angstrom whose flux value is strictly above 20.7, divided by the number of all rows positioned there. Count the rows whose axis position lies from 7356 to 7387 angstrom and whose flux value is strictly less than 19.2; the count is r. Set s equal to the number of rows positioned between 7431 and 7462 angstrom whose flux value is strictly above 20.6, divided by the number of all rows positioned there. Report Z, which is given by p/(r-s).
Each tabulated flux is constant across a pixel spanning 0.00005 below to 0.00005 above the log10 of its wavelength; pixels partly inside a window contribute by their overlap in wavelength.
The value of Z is 0.059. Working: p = 0.44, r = 8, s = 0.44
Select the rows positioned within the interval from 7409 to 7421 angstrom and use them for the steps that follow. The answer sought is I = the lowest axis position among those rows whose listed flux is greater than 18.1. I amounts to 7409.74 angstrom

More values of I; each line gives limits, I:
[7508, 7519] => 7509.36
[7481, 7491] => 7485.19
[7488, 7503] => 7488.64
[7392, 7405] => 7397.80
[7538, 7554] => 7538.81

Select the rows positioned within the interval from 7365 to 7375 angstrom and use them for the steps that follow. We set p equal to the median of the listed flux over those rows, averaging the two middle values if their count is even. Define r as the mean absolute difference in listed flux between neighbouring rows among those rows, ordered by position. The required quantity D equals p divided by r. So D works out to 5.5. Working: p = 19.3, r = 3.5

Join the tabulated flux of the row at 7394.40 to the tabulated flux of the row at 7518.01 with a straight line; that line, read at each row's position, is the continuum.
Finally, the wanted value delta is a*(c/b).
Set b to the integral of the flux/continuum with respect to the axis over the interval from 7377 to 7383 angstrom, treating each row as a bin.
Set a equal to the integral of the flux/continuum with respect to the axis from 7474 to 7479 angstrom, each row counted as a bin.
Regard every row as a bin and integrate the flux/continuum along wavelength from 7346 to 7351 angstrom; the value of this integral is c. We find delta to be 4.3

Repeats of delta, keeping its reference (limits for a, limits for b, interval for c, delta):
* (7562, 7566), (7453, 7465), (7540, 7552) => 5.0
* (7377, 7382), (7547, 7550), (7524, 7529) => 9.2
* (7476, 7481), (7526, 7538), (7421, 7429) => 3.4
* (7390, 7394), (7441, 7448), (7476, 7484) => 4.2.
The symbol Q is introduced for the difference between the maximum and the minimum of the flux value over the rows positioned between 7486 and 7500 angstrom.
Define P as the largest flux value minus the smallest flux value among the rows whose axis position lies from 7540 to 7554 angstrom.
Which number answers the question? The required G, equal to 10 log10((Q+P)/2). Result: 7.7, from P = 7.1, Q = 4.6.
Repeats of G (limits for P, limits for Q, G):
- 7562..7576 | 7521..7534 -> 6.3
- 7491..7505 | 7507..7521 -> 6.7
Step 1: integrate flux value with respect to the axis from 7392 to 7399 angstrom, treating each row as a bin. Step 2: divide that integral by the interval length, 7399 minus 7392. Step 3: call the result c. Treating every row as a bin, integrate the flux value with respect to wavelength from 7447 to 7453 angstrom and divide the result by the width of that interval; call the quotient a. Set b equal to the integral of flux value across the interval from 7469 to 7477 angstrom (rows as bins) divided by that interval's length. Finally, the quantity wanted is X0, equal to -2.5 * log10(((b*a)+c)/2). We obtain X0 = -5.71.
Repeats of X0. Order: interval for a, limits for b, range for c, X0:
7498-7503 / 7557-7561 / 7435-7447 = -5.69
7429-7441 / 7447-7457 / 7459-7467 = -5.81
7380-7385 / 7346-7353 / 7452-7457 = -5.71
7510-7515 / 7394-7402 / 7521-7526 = -5.77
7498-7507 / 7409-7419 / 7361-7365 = -5.76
